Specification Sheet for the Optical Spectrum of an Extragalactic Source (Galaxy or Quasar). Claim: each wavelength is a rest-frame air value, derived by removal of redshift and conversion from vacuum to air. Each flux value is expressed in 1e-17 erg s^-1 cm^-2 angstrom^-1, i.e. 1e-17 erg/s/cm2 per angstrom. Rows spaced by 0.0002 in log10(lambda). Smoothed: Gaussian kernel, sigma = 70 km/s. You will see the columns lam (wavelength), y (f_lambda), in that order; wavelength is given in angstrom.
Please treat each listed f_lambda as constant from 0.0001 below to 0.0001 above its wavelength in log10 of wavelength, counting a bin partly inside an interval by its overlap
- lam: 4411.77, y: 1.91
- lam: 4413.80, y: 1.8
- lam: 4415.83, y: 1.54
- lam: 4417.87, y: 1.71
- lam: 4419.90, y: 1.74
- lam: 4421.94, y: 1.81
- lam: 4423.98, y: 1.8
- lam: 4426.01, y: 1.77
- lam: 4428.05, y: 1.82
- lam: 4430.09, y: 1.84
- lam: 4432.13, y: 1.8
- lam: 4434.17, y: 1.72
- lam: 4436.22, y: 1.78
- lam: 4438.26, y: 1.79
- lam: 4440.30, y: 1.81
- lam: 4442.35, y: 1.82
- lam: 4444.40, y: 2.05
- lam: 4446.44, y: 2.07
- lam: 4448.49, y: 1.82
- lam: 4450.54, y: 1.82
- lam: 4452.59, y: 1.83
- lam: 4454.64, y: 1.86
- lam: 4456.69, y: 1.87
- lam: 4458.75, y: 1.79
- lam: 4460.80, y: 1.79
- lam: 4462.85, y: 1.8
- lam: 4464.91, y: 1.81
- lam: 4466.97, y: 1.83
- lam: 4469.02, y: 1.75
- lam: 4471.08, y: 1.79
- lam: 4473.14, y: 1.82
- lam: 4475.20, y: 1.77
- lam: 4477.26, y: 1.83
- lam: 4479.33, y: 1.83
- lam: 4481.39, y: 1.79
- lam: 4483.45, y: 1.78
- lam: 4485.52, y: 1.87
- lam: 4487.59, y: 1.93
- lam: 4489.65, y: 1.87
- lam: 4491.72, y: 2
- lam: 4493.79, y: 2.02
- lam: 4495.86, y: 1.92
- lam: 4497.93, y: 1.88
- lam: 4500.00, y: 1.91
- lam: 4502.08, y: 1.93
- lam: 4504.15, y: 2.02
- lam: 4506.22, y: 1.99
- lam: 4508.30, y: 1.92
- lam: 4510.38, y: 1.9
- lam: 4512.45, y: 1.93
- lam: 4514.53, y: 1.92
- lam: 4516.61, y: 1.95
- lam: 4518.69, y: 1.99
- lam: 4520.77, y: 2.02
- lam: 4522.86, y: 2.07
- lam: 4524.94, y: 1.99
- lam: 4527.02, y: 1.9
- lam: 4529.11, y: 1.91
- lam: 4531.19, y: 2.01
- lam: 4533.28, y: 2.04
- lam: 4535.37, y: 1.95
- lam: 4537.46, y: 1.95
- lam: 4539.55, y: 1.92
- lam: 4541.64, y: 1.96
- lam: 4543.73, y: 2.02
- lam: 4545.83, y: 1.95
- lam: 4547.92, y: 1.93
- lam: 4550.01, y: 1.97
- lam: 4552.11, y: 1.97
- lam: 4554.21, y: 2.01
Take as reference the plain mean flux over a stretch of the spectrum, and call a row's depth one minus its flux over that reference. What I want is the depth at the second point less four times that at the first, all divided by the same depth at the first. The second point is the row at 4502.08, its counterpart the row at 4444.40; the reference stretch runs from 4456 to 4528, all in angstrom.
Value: -3.8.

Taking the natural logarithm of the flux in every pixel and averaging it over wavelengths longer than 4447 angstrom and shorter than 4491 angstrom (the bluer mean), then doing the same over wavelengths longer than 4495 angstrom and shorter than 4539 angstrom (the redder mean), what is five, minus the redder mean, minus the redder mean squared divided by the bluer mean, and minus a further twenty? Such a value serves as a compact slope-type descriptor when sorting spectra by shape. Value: -16.42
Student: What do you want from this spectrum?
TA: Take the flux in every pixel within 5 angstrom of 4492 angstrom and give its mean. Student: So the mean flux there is 1.95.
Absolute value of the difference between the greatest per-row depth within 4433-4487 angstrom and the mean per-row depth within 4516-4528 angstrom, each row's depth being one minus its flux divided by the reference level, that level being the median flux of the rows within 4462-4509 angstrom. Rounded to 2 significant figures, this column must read 0.14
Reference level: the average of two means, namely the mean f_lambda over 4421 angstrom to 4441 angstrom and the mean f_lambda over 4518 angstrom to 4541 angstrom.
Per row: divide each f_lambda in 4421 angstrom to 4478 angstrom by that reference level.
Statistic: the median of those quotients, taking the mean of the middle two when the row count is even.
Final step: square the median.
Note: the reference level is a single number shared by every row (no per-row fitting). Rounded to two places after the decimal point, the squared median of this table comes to 0.92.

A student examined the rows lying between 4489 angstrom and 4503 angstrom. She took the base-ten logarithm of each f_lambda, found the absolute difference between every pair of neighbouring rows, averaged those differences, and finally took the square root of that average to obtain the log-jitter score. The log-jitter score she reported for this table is 0.113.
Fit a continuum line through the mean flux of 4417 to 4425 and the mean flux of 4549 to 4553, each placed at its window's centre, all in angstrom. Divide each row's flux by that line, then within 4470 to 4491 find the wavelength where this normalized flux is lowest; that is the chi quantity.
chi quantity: 4483.45 angstrom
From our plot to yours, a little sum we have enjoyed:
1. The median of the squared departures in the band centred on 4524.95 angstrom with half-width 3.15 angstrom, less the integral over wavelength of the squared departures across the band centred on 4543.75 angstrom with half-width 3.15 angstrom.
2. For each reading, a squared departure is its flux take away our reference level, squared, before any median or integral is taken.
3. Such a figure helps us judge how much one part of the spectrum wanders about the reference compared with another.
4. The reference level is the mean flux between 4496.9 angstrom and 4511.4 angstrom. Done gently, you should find -0.014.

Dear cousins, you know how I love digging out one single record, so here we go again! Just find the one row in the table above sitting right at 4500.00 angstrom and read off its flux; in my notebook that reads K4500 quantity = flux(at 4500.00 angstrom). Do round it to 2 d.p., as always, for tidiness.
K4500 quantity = 1.91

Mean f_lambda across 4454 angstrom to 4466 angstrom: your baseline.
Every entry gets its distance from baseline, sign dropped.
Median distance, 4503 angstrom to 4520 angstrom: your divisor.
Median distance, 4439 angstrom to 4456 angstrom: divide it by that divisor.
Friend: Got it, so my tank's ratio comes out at 0.08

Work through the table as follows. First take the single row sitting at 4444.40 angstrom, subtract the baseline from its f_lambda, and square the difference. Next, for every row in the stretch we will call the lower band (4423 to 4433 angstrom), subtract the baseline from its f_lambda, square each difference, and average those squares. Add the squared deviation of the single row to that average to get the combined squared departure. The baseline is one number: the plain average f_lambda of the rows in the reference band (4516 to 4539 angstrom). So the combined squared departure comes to 0.036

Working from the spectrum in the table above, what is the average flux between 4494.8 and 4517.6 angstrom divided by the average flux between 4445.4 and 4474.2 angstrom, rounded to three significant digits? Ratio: 1.06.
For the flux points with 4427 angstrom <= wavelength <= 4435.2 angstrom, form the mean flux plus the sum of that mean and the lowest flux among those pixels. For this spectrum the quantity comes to 5.3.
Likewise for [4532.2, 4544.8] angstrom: 5.9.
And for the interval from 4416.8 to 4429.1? 5.3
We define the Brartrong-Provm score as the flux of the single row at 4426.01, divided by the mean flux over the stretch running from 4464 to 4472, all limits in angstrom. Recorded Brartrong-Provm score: 0.99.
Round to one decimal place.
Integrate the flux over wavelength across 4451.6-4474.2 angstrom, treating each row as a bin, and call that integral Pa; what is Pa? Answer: 41.0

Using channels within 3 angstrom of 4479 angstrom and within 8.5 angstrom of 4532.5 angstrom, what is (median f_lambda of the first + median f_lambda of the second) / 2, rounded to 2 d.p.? 1.89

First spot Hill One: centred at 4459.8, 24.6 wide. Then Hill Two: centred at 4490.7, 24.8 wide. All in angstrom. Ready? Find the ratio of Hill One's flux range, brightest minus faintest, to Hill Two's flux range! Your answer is 0.50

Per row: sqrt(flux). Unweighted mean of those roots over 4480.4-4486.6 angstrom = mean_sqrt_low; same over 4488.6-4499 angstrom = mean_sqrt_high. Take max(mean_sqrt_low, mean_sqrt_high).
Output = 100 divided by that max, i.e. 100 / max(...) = 71.8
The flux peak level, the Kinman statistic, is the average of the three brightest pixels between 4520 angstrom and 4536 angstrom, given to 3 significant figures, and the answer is 2.04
